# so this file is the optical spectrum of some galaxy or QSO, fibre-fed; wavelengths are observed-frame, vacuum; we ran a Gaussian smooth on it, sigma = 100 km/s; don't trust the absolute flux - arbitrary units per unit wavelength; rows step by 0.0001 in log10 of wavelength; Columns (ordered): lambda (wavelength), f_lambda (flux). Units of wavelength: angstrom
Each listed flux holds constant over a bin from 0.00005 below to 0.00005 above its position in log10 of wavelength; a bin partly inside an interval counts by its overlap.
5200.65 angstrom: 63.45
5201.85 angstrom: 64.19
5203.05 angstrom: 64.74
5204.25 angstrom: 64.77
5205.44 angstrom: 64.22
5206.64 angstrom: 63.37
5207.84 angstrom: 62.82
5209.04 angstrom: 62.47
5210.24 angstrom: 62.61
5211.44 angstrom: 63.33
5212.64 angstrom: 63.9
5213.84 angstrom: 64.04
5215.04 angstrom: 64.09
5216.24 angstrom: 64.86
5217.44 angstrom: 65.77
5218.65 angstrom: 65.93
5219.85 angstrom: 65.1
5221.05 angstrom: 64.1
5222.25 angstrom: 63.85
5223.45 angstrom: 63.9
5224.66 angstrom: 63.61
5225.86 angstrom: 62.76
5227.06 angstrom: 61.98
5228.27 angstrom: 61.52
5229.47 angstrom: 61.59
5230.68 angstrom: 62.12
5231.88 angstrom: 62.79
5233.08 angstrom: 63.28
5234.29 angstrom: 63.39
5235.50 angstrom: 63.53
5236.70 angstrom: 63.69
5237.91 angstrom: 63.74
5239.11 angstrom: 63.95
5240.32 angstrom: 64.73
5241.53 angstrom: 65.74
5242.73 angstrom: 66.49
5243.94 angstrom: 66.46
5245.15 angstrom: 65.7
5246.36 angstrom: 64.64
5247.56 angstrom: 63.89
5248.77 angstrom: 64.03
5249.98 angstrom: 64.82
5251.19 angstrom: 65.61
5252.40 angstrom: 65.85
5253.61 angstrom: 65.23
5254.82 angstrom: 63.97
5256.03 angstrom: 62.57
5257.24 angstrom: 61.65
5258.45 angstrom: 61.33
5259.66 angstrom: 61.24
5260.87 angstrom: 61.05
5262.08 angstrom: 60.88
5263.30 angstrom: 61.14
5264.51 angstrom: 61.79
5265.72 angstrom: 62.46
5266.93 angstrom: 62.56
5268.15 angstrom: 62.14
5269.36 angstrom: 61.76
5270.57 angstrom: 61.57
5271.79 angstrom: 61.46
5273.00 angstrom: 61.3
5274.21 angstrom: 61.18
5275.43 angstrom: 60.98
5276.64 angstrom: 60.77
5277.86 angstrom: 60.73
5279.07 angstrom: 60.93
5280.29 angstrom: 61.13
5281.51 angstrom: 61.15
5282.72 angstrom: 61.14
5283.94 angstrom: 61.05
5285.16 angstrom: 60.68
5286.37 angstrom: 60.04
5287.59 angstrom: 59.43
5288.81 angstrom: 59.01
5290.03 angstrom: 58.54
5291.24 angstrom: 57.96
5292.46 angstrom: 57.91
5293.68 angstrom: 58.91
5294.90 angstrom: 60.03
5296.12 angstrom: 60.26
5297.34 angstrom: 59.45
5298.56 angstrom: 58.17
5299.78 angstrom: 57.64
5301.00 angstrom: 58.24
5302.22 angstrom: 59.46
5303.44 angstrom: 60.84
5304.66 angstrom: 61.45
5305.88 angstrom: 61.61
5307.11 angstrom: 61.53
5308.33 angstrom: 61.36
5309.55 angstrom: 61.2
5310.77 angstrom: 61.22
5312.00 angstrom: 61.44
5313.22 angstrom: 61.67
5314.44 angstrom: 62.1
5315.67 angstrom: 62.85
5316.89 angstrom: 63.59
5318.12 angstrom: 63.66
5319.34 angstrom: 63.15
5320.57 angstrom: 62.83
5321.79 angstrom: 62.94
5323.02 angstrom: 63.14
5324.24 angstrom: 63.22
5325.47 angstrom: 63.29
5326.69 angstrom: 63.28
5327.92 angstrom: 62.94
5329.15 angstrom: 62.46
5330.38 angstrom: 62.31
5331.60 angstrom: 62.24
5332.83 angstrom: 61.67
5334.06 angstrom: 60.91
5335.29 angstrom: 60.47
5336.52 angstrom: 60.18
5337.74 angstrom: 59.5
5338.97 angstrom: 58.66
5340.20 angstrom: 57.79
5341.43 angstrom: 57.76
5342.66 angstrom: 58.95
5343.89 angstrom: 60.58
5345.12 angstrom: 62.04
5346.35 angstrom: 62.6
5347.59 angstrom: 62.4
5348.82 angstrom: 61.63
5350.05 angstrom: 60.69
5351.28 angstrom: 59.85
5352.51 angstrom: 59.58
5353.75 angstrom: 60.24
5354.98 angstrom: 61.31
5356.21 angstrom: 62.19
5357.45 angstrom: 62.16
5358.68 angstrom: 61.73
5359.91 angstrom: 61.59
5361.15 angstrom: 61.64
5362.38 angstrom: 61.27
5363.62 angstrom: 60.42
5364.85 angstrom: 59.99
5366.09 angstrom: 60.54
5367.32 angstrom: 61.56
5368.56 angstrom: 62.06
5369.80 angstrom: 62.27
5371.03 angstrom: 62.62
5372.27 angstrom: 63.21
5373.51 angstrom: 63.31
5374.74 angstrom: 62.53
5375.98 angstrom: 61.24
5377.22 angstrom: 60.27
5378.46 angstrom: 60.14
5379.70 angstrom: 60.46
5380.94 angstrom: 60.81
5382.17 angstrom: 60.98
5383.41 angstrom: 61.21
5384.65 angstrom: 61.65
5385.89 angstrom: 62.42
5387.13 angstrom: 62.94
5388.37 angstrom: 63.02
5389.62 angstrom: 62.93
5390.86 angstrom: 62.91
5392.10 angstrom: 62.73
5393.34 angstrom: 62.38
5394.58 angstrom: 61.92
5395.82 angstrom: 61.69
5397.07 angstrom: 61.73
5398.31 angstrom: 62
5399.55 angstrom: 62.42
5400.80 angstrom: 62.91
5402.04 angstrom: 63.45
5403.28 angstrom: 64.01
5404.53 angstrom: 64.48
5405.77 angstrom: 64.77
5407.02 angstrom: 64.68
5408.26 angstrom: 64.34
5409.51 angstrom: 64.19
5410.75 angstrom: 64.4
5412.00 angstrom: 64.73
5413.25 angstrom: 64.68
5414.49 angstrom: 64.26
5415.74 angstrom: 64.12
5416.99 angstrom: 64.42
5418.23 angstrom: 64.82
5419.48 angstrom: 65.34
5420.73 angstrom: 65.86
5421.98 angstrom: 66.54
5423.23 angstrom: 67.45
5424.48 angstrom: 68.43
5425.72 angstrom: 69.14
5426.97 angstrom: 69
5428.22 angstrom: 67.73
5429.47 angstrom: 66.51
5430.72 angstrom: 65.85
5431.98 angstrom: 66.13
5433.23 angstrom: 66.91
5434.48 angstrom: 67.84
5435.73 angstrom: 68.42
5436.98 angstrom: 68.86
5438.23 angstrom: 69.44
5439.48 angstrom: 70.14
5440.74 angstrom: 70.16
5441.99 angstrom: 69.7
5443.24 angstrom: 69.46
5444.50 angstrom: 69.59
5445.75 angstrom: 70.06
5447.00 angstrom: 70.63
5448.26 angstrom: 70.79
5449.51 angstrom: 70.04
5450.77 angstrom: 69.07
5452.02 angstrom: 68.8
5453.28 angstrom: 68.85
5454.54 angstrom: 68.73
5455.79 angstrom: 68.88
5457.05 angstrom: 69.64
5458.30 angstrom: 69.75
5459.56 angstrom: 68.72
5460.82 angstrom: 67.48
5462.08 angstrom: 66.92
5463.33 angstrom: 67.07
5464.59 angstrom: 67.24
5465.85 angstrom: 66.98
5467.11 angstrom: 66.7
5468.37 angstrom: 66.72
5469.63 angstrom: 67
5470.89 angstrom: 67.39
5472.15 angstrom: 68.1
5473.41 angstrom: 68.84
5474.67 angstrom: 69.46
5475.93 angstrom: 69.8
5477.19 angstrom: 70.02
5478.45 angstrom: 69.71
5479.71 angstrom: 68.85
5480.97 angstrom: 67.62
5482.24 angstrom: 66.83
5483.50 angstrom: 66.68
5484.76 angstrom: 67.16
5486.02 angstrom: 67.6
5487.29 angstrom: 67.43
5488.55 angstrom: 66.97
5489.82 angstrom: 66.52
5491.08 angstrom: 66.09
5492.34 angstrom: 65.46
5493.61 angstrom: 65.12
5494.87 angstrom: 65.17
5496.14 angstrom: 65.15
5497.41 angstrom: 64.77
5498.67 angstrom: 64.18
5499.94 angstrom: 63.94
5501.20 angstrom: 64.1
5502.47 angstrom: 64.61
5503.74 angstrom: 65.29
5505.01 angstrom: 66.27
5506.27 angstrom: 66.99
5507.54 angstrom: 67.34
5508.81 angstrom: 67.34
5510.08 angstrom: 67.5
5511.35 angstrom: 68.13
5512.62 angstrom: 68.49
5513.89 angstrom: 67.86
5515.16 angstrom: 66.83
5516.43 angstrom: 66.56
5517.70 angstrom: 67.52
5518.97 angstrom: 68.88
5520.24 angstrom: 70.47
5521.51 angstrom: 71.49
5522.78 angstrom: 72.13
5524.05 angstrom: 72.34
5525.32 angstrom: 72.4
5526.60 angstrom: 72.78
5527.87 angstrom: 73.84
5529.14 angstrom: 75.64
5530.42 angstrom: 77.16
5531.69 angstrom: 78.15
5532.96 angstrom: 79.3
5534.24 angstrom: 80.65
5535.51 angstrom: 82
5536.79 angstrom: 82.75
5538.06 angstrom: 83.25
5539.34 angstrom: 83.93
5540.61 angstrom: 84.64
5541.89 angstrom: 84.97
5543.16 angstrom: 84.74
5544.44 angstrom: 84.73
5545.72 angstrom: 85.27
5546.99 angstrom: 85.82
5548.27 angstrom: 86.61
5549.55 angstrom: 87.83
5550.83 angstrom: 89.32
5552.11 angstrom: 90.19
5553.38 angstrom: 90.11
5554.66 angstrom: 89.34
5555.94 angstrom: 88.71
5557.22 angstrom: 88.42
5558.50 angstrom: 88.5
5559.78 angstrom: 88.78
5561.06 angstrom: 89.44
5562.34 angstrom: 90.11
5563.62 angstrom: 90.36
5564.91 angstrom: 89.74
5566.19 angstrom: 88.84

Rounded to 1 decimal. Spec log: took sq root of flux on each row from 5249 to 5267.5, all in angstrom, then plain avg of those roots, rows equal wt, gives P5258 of 7.9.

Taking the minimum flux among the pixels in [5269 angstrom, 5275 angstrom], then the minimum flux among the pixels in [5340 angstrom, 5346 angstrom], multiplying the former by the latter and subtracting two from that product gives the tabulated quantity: 3532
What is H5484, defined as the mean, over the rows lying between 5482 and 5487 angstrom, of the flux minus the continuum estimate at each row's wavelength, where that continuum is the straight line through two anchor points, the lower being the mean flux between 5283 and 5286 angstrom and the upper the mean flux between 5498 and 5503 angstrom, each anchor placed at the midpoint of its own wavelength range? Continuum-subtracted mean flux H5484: 3.1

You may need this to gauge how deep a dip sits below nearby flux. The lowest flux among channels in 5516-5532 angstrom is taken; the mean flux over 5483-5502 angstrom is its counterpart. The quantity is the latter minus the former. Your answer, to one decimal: -0.8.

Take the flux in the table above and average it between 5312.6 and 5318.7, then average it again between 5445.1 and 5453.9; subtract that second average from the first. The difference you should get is -7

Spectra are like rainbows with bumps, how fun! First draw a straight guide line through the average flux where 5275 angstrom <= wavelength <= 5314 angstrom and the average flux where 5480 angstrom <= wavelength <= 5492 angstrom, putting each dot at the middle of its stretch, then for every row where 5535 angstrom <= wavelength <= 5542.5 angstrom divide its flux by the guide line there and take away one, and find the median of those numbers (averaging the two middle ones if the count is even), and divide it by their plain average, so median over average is 1.00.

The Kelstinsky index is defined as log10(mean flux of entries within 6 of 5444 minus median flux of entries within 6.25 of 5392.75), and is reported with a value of 0.87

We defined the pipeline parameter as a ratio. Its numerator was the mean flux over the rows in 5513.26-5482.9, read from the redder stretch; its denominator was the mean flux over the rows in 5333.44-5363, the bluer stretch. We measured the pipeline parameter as 1.09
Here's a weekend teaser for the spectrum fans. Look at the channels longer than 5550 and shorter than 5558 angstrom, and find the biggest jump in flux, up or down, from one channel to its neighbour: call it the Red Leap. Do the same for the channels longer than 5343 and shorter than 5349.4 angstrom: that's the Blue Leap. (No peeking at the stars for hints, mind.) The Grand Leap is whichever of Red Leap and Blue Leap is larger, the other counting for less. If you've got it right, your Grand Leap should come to 1.46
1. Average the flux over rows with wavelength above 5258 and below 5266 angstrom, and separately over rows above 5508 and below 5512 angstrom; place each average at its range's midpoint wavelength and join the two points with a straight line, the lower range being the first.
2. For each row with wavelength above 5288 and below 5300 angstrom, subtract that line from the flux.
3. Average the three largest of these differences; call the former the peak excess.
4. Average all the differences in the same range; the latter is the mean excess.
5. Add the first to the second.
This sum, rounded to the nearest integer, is -6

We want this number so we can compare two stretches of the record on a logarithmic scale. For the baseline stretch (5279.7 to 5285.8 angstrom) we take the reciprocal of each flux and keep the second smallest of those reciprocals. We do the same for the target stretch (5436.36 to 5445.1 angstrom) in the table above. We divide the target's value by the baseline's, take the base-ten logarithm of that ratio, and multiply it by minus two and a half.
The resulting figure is 0.15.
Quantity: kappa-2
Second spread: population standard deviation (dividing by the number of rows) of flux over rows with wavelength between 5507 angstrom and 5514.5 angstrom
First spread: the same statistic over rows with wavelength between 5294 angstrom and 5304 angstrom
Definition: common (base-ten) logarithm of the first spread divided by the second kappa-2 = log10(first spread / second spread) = 0.39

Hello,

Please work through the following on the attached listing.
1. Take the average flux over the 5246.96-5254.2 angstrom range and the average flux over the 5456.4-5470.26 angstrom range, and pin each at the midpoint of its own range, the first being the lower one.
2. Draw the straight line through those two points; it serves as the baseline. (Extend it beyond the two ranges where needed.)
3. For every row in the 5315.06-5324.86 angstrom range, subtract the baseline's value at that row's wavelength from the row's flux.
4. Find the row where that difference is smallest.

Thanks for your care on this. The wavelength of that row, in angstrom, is 5320.57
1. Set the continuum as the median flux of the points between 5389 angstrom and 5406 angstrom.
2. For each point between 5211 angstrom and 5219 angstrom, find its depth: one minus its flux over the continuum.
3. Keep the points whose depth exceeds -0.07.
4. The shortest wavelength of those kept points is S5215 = 5211.44 angstrom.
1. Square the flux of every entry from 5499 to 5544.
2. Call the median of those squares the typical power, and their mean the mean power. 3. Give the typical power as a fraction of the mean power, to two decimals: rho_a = 0.95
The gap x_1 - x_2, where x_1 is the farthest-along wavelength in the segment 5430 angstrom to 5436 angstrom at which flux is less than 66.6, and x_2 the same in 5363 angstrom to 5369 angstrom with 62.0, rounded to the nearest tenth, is 64.7 angstrom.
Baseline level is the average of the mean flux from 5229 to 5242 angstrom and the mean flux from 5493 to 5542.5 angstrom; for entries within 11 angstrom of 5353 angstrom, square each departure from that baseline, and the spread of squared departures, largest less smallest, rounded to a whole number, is 49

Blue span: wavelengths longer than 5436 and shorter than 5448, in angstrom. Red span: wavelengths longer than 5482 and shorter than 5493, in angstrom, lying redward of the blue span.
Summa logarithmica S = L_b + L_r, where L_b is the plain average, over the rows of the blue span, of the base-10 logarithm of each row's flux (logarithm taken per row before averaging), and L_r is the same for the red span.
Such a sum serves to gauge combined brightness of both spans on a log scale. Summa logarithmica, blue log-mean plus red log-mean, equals 3.67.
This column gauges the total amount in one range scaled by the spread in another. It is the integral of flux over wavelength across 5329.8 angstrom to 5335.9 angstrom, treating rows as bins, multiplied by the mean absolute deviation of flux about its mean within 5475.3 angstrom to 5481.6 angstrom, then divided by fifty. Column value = 5.8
